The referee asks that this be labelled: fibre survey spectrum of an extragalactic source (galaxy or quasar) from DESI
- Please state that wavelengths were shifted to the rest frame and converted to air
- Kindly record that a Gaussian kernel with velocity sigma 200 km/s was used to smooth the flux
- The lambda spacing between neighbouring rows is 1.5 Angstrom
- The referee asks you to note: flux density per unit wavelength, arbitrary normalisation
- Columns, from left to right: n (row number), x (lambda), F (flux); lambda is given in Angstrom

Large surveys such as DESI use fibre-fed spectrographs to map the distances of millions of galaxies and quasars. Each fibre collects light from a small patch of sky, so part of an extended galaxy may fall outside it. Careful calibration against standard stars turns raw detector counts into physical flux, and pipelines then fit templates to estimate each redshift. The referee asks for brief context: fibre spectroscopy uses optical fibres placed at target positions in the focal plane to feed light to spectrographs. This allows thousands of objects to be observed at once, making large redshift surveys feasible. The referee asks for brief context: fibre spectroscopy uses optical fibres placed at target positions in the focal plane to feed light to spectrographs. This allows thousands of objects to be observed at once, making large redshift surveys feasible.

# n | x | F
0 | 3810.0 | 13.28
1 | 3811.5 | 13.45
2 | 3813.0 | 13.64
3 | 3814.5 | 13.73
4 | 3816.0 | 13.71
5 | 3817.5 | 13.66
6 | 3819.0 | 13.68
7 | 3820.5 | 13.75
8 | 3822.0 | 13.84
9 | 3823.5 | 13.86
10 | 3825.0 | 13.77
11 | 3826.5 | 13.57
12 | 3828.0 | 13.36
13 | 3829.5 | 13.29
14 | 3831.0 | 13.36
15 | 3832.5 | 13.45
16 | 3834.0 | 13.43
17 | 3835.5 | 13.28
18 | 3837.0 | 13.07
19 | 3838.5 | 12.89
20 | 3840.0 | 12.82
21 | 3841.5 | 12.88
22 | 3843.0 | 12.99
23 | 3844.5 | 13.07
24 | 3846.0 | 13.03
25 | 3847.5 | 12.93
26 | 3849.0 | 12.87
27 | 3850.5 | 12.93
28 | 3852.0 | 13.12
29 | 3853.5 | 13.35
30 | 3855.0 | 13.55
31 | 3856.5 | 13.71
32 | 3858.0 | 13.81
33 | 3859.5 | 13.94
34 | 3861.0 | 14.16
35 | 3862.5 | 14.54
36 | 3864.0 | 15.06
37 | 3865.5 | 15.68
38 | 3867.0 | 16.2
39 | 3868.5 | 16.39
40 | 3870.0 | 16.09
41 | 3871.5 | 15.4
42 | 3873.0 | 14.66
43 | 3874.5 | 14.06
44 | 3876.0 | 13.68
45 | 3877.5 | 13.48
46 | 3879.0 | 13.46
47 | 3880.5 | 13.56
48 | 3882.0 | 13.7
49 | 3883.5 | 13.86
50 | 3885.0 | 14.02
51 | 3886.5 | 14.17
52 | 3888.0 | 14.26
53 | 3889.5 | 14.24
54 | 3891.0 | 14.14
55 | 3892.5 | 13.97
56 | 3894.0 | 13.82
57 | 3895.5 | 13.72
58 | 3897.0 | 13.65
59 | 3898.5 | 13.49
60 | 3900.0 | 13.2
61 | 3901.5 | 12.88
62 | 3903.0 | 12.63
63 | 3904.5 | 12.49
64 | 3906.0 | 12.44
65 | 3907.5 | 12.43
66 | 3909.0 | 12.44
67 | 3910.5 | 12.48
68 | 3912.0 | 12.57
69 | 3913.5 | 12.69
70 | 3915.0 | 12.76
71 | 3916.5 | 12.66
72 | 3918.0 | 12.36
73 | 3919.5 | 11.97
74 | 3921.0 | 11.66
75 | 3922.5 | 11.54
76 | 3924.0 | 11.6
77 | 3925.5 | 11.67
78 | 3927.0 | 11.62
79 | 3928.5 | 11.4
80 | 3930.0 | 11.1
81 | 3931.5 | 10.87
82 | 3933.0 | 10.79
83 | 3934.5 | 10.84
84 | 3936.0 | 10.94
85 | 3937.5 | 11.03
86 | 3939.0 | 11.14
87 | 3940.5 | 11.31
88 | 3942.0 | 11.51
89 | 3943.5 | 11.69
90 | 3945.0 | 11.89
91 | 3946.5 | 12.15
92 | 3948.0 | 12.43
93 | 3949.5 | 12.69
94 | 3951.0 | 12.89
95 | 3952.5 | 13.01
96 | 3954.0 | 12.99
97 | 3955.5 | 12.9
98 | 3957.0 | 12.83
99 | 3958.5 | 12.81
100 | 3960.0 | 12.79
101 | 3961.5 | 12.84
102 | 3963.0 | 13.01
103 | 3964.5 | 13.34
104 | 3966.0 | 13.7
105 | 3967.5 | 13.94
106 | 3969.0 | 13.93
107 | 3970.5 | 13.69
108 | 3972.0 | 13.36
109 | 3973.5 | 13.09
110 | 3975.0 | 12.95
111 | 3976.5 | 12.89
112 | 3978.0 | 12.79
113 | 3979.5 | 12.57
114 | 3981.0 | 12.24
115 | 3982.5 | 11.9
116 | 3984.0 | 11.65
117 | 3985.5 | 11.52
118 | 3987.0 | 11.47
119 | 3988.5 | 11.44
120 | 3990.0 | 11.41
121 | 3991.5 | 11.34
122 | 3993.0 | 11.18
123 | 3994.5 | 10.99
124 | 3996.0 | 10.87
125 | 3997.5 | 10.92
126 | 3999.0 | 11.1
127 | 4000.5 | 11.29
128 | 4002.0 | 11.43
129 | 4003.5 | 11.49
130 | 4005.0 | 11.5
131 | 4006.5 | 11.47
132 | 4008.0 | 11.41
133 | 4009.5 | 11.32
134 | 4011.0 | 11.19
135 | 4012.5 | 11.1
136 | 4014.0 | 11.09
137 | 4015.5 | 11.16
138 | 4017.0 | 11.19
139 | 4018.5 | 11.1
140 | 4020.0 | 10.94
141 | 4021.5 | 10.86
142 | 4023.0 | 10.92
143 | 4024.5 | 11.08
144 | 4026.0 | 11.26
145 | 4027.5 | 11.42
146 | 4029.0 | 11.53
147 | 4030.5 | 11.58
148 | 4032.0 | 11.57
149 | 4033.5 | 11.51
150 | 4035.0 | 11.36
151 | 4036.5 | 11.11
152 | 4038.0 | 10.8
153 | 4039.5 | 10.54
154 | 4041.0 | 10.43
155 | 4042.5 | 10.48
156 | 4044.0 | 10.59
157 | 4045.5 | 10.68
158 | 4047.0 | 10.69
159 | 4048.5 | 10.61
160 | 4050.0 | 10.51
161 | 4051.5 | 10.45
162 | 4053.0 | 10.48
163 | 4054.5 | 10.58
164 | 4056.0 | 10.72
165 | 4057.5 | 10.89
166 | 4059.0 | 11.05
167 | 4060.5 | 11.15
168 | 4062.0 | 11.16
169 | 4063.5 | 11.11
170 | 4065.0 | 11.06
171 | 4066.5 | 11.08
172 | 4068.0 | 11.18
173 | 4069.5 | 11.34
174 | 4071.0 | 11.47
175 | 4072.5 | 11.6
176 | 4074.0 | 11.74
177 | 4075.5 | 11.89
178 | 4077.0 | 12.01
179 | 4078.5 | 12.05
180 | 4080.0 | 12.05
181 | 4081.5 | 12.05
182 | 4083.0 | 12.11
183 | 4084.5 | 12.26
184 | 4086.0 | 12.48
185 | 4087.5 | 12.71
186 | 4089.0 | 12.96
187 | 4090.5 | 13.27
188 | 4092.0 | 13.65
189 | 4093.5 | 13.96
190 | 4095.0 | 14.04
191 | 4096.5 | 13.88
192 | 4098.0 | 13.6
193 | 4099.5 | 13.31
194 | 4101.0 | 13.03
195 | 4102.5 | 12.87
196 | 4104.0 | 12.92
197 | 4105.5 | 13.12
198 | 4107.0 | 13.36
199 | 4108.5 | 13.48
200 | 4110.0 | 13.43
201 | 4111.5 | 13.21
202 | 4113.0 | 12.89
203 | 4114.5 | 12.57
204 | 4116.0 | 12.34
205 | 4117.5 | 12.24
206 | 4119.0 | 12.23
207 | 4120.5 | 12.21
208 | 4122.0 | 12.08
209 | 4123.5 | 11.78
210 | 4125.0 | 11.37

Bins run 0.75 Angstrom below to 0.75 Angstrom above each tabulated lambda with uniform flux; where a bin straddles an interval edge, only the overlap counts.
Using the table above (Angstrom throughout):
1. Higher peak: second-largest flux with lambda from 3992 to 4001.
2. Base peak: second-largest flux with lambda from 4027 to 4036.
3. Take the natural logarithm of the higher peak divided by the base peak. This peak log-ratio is -0.034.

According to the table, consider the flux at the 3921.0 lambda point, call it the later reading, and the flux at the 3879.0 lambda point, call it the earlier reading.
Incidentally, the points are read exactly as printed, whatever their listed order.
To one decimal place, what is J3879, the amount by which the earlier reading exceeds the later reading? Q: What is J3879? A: 1.8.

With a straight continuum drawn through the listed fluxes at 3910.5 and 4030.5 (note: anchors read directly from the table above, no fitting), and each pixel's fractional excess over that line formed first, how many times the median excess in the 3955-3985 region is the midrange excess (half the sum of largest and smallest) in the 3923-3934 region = -1.3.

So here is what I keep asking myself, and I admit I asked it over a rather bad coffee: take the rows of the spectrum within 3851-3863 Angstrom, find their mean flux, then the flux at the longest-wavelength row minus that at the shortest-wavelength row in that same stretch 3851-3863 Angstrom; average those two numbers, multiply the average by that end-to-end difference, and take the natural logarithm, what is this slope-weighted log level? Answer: 2.4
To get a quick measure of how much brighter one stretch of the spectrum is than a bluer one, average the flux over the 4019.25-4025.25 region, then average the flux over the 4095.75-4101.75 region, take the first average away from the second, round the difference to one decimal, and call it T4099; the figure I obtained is 2.5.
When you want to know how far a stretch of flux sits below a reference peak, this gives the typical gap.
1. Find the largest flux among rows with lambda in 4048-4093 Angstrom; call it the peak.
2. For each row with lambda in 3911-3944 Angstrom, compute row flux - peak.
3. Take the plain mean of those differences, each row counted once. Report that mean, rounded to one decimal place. -2.0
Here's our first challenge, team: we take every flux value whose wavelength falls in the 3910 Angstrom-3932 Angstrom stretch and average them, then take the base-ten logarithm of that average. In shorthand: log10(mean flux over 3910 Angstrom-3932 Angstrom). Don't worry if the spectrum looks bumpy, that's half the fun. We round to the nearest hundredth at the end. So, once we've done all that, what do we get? 1.08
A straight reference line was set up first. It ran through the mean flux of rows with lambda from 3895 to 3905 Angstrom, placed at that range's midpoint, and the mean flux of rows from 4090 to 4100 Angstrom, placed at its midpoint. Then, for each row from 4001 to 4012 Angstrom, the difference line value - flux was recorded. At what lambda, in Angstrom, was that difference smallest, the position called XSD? 4005.0 Angstrom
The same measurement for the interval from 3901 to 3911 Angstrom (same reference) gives 3901.5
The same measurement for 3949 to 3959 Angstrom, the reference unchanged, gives 3952.5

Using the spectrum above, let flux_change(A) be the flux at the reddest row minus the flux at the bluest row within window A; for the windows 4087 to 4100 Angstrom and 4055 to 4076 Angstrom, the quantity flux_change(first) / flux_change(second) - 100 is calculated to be -99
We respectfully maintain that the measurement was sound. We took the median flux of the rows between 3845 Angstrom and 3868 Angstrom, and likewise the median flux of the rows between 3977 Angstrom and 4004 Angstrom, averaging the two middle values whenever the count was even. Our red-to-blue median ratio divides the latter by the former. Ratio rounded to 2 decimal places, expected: 0.83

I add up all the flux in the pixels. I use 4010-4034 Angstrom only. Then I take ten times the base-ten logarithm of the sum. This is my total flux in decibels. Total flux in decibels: 22.5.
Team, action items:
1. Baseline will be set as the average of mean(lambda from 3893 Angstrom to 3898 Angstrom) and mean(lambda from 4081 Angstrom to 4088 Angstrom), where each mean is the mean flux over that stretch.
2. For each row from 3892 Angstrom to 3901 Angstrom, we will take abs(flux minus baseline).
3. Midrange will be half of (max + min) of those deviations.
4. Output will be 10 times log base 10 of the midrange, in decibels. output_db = -2.5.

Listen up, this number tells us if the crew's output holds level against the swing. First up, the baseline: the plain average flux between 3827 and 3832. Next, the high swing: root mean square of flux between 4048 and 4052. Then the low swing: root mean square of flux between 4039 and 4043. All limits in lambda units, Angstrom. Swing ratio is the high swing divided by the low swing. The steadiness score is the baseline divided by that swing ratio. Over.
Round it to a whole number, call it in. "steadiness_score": 13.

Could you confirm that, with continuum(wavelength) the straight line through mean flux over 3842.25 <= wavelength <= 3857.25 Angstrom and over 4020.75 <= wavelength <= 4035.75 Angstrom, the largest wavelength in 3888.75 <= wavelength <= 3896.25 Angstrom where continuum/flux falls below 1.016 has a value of 3895.5 Angstrom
